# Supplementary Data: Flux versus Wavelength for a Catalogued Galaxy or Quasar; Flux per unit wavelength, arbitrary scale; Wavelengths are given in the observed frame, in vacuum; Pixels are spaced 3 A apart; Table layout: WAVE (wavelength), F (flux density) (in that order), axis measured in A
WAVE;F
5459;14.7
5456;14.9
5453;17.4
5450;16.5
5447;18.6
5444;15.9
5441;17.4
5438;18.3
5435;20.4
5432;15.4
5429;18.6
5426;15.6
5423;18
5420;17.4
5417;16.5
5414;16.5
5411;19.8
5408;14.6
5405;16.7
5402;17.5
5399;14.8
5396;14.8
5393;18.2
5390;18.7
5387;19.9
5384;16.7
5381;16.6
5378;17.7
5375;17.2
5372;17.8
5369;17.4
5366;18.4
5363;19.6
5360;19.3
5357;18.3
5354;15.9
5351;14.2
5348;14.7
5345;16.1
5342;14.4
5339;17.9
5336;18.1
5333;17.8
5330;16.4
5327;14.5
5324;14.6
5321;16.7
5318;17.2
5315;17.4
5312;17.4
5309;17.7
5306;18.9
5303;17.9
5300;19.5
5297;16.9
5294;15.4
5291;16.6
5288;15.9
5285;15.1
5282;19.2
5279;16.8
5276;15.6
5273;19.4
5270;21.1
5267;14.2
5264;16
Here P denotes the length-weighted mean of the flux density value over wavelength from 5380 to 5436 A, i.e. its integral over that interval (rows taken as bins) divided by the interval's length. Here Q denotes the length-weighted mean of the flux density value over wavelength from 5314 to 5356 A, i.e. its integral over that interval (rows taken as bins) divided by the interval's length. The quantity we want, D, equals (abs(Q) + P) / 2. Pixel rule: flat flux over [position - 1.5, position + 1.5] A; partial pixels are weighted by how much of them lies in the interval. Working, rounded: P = 17.2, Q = 16.1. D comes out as 16.7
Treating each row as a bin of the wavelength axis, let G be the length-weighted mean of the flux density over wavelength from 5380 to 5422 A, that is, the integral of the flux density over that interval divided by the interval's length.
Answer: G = 17.1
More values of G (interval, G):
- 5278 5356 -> 16.7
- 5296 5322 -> 17.8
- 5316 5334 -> 16.2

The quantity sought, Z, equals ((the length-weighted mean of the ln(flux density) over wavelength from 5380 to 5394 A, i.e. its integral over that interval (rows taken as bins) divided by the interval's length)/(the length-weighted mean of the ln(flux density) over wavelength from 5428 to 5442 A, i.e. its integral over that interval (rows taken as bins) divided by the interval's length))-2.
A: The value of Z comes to -0.998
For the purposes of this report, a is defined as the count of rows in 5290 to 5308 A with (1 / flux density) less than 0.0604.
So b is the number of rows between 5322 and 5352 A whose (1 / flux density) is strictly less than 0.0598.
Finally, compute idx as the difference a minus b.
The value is 2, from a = 5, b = 3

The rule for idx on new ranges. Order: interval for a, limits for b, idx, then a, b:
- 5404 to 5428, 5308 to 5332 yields 0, 4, 4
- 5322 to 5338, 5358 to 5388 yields -6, 2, 8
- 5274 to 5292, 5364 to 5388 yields -3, 3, 6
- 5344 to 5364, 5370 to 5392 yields -2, 3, 5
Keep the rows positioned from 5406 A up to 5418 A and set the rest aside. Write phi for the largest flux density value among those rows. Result 19.8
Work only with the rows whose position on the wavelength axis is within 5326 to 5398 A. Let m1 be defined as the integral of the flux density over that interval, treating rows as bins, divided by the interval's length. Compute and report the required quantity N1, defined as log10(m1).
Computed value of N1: 1.23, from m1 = 17.1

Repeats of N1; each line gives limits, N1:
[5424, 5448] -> 1.24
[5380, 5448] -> 1.24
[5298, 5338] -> 1.24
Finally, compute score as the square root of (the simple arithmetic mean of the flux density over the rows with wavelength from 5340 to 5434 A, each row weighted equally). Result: 4.12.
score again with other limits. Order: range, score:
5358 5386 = 4.23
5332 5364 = 4.12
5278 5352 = 4.09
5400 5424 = 4.14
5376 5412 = 4.14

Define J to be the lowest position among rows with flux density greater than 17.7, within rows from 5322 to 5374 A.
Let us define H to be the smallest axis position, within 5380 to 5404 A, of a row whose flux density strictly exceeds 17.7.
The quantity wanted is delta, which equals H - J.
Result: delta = 54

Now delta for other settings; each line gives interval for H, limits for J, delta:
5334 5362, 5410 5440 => -75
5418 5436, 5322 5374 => 90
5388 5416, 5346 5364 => 33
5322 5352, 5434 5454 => -102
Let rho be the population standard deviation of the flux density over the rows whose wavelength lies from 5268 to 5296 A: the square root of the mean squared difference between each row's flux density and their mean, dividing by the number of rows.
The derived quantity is 2.01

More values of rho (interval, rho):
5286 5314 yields 1.25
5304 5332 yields 1.35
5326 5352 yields 1.53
